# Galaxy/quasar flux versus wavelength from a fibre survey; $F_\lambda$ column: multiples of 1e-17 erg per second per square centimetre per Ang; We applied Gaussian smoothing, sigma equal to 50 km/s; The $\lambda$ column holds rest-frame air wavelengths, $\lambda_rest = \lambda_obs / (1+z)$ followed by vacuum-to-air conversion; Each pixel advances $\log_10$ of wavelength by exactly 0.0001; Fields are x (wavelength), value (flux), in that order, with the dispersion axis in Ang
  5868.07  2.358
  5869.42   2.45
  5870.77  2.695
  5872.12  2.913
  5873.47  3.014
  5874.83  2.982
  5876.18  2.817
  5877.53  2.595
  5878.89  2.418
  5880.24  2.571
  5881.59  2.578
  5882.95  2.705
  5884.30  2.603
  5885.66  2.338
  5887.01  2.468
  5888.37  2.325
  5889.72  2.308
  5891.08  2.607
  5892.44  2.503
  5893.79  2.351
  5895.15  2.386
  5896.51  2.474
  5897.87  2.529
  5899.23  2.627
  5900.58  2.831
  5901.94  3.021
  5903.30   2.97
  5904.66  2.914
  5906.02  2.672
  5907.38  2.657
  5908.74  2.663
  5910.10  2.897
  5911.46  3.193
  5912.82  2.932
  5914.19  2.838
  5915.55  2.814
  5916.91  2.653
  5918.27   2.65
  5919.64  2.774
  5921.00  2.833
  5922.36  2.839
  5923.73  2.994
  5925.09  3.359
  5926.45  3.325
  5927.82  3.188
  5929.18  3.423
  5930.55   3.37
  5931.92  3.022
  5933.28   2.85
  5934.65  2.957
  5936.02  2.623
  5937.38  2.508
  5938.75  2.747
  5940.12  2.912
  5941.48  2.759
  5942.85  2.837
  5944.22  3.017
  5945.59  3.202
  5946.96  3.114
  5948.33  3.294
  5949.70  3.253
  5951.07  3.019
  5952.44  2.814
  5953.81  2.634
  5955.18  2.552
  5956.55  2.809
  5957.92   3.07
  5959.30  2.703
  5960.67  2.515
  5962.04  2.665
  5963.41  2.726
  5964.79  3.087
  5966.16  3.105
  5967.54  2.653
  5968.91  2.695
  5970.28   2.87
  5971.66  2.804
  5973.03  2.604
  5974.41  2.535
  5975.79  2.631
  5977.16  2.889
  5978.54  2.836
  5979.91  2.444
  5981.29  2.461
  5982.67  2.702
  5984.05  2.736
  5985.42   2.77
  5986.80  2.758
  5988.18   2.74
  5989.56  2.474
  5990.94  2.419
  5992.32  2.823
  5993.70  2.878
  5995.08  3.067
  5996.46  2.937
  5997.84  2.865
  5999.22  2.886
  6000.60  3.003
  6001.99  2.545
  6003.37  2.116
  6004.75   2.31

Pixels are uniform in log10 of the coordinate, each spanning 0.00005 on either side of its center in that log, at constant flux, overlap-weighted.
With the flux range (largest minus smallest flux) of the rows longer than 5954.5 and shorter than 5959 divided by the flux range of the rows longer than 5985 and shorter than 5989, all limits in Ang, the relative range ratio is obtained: 17.3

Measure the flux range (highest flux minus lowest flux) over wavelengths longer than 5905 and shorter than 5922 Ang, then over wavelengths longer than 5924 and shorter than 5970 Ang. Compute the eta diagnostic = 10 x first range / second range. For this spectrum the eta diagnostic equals 5.9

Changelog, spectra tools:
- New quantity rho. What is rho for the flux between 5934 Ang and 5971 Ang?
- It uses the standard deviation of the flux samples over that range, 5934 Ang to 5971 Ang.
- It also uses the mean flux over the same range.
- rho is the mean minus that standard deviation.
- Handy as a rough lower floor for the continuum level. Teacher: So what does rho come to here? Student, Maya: 2.63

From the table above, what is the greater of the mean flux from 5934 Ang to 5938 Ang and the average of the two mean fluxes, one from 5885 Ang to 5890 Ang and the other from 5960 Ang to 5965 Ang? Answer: 2.70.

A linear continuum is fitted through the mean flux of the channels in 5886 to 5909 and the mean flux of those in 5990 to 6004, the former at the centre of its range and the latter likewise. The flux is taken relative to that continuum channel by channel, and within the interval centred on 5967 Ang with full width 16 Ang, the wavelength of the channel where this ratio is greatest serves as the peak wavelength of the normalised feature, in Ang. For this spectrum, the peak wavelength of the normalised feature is 5966.16 Ang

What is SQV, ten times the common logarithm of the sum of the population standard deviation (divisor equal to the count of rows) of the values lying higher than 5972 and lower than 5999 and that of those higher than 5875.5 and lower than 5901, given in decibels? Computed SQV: -4.8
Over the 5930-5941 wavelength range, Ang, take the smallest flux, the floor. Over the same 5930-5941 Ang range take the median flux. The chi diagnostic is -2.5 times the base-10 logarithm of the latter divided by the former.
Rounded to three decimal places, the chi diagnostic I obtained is -0.151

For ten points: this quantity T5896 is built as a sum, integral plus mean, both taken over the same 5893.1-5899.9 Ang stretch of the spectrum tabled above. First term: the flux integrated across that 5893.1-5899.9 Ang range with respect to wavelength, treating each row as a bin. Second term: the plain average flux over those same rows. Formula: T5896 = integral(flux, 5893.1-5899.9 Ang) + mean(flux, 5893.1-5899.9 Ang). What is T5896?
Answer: 19.3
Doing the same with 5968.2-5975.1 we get 21.3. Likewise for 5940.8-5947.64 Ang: 23.4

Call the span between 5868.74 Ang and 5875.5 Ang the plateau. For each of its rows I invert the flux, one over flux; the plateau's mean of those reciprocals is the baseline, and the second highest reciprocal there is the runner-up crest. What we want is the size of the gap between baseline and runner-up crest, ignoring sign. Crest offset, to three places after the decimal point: 0.013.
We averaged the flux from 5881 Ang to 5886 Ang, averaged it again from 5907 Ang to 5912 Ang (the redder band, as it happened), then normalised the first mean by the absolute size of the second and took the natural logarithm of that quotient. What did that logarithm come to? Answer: -0.11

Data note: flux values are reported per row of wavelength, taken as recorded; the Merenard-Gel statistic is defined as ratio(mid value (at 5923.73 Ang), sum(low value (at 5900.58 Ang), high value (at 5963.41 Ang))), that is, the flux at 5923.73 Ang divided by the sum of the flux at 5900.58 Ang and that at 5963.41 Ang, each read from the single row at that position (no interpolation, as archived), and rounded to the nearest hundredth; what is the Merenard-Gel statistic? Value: 0.54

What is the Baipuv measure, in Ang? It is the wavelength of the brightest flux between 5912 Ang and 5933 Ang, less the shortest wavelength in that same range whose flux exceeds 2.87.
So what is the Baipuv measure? 16.4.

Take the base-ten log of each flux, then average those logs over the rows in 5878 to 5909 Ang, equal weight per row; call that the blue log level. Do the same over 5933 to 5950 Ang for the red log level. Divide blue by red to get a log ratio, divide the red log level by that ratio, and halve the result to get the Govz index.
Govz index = 0.26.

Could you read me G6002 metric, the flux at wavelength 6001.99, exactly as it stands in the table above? 2.545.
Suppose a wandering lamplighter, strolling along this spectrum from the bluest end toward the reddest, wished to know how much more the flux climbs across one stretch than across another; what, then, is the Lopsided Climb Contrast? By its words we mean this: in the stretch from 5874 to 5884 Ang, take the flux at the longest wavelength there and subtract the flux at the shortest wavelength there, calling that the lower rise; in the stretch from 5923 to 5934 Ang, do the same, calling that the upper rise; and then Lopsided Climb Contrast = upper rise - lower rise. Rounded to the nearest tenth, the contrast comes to 0.1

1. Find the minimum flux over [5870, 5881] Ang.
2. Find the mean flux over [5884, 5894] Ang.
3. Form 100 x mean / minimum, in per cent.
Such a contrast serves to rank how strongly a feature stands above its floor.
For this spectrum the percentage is 101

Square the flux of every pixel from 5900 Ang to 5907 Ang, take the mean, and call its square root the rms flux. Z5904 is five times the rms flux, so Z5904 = 14.4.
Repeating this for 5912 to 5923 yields 14.0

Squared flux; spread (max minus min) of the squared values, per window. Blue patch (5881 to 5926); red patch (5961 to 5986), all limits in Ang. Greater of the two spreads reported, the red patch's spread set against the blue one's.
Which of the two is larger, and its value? 6.0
